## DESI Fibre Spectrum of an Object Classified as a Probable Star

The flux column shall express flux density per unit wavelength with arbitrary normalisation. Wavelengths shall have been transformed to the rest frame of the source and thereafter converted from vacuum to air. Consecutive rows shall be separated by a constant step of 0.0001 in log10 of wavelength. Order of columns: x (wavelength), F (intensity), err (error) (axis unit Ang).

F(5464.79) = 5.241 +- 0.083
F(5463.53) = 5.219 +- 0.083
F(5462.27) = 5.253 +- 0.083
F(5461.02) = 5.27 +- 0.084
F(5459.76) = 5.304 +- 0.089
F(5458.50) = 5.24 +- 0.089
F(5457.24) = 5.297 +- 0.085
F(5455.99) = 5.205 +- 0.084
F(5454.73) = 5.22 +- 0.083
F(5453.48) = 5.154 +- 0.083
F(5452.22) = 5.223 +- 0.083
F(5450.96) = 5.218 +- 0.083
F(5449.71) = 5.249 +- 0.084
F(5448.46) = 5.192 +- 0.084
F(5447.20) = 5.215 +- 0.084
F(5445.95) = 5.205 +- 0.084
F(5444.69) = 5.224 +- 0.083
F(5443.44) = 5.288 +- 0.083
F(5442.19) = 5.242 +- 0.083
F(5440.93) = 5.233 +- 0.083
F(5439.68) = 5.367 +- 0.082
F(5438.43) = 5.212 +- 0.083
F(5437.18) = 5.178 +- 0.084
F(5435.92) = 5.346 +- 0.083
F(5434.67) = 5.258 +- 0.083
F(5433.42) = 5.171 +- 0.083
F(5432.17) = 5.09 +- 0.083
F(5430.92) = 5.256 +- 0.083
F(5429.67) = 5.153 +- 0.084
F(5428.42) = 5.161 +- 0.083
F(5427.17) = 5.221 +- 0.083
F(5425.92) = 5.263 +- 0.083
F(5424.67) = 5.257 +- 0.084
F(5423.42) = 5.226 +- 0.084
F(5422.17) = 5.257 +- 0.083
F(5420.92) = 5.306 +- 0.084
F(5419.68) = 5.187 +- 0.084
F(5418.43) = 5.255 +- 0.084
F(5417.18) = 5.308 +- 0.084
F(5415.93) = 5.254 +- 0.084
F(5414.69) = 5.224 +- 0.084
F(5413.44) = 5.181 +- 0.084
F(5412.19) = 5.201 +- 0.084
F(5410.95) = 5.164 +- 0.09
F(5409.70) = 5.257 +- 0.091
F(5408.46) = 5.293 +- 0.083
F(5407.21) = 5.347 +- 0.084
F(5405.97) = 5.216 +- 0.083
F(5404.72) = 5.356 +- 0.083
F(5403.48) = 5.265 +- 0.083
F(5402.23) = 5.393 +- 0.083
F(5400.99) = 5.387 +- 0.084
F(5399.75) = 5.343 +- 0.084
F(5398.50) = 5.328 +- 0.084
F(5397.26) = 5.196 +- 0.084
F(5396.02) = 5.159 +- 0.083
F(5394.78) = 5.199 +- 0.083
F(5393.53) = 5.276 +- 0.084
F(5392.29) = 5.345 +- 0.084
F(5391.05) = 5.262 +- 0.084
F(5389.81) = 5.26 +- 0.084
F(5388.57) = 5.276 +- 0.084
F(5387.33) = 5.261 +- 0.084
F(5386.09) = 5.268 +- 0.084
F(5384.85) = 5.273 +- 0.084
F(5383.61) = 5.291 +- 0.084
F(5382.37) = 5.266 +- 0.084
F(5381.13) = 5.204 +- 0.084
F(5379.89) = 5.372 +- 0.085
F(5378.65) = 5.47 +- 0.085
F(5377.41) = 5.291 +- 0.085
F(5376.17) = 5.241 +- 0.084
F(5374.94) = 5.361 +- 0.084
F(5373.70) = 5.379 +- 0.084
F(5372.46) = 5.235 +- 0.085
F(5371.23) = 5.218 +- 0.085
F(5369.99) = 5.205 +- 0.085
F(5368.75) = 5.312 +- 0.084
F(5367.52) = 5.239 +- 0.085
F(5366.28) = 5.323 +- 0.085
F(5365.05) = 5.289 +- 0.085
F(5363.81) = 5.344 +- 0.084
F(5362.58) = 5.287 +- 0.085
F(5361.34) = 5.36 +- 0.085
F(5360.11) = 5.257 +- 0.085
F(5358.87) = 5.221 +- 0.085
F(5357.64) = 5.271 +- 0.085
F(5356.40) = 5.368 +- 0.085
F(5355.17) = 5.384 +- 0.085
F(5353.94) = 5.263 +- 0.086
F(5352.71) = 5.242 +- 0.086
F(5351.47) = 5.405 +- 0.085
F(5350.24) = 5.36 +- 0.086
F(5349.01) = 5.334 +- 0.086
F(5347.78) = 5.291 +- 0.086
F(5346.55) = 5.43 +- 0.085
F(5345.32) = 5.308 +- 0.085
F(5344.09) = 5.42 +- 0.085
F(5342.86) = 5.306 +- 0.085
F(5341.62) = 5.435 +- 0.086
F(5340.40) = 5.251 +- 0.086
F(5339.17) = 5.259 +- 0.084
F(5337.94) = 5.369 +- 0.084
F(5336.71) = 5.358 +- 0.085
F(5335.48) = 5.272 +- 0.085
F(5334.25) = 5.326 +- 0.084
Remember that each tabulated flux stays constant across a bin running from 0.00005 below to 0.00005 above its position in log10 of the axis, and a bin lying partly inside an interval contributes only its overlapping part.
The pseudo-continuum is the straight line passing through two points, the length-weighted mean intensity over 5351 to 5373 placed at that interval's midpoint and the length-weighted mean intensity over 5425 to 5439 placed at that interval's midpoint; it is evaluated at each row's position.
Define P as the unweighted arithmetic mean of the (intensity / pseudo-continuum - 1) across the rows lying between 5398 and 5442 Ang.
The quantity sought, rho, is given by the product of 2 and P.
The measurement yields 0.012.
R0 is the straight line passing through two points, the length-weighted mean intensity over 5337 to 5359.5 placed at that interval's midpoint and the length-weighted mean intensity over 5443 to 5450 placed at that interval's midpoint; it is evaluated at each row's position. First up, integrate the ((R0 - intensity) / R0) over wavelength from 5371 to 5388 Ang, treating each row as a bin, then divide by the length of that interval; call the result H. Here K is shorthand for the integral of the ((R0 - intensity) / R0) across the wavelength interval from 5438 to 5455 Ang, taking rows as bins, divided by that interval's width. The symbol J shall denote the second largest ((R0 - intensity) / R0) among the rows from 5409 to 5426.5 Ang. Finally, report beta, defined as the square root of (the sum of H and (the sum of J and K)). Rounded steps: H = 0.000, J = 0.0152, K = -0.001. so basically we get 0.119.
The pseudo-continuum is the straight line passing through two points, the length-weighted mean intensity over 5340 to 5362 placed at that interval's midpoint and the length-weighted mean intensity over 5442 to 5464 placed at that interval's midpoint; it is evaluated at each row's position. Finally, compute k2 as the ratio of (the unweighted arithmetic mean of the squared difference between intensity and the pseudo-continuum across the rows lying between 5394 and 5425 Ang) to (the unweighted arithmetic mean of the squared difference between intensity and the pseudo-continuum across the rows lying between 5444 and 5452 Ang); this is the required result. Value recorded 5.4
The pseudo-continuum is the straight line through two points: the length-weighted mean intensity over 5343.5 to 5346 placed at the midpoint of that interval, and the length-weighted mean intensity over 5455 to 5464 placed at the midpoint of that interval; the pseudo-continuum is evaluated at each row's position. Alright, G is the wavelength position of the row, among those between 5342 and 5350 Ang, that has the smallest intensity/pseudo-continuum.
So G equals 5347.78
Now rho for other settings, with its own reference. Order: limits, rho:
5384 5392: 0.003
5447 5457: 0.008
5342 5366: 0.009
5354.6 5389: 0.006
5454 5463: 0.029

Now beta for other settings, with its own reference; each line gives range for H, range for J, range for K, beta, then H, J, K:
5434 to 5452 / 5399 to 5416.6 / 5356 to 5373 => 0.137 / -0.003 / 0.0152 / 0.006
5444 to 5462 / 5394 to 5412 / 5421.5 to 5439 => 0.148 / -0.002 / 0.0189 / 0.005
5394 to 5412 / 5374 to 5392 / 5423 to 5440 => 0.118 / -0.001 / 0.0111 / 0.004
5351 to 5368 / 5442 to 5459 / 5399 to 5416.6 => 0.083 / 0.003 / 0.0063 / -0.002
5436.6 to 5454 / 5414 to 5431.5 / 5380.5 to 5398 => 0.149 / 0.000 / 0.0161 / 0.006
